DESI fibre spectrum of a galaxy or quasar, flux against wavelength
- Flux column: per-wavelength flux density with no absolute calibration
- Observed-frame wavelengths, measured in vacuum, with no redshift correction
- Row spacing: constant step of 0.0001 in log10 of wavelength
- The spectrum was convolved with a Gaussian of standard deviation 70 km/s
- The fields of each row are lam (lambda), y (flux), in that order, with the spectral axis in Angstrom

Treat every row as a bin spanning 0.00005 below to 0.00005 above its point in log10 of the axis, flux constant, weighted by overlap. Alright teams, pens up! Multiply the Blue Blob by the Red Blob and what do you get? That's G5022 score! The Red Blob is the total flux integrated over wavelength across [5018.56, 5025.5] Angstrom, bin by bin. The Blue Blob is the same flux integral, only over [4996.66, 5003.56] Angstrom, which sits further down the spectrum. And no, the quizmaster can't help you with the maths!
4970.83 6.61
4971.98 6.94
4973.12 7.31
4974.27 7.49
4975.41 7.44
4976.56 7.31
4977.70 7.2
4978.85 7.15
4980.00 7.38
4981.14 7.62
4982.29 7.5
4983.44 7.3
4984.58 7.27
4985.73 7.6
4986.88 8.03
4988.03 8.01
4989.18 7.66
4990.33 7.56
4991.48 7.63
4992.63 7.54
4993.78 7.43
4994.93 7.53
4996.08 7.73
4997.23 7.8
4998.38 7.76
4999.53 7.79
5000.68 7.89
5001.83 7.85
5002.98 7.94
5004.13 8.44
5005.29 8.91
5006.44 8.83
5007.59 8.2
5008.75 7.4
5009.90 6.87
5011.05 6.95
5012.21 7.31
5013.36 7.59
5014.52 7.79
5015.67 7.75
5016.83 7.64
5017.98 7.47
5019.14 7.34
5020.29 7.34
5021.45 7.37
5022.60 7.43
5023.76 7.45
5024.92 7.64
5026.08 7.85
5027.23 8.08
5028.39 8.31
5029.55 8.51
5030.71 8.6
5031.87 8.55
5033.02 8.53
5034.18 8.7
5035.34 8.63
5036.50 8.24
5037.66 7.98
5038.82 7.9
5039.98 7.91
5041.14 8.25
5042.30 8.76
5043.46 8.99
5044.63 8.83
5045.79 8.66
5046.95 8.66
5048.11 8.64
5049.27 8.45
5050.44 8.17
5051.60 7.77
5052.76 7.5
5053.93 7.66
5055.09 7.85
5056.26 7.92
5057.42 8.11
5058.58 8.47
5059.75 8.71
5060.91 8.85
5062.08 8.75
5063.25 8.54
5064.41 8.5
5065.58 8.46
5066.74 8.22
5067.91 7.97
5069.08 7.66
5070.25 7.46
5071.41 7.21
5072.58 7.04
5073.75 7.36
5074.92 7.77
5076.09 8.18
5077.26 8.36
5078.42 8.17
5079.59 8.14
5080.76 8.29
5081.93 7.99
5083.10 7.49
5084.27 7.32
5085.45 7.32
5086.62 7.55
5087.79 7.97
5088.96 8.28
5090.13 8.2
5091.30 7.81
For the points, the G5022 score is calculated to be 2791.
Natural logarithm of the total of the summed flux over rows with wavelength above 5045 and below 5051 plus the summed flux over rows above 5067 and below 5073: 4.38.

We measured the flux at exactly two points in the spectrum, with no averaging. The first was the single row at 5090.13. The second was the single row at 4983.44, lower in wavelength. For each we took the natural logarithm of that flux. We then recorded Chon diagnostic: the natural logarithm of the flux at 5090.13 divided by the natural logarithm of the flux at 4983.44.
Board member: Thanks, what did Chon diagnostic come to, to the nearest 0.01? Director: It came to 1.06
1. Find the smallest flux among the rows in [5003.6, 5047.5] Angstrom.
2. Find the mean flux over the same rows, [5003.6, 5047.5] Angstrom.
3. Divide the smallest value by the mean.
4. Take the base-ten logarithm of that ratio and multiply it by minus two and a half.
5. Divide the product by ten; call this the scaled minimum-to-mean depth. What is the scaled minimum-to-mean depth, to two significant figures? 0.017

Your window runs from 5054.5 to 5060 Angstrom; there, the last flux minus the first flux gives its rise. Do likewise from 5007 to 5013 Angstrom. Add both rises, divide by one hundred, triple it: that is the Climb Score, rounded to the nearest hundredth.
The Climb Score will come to 0.00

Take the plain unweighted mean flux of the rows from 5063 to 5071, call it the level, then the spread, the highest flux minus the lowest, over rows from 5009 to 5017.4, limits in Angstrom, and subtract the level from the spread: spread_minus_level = -7.2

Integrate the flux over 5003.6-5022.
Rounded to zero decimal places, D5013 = 142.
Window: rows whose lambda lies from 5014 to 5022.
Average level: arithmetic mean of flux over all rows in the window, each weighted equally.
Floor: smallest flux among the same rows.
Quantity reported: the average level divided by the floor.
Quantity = 1.03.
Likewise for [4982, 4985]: 1.01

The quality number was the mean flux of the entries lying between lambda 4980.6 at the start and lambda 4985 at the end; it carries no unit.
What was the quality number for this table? 7.4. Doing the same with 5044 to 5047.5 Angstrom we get 8.7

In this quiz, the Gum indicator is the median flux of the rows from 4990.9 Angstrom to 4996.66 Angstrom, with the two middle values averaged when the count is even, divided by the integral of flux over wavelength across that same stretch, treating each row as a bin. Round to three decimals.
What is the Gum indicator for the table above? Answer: 0.173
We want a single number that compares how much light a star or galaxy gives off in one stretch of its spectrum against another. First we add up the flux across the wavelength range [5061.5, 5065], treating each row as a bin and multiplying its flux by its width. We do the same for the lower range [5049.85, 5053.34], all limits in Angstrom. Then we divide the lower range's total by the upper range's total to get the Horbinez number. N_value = 0.91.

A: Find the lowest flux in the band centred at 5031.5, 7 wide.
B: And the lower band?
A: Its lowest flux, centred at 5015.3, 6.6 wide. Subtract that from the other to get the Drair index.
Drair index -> 1.00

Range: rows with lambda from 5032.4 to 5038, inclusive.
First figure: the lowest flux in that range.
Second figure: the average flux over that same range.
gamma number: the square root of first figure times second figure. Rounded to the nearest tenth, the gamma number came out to 8.2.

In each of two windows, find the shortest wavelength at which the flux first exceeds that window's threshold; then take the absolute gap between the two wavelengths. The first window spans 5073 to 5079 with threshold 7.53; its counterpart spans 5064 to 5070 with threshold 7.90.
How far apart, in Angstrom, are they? 10.5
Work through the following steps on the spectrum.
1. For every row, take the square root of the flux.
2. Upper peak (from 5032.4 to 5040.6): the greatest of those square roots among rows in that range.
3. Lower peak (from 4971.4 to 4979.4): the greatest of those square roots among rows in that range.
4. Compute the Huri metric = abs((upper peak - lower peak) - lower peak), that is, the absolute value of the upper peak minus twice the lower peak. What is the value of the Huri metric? 2.52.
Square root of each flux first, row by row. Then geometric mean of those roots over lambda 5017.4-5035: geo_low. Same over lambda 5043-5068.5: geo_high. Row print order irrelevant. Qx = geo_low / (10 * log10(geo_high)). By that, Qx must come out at 0.611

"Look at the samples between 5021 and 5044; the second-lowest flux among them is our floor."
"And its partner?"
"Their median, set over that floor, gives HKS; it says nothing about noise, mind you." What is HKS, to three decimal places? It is 1.110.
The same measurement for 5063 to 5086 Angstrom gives 1.107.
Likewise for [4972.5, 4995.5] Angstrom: 1.041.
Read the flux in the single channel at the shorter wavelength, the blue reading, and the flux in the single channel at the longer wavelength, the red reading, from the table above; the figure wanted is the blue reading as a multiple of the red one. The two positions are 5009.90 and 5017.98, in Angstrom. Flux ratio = 0.92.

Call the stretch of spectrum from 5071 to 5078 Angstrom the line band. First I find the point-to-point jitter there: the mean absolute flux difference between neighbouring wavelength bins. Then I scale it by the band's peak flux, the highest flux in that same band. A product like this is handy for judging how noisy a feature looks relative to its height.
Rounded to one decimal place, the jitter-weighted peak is 2.5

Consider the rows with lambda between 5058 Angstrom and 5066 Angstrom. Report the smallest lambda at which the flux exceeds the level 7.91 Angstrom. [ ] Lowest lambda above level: 5058.58 Angstrom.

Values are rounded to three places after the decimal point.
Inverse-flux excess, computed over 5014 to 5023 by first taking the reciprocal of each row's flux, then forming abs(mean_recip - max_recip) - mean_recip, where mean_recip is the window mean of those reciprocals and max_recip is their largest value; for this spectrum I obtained -0.130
